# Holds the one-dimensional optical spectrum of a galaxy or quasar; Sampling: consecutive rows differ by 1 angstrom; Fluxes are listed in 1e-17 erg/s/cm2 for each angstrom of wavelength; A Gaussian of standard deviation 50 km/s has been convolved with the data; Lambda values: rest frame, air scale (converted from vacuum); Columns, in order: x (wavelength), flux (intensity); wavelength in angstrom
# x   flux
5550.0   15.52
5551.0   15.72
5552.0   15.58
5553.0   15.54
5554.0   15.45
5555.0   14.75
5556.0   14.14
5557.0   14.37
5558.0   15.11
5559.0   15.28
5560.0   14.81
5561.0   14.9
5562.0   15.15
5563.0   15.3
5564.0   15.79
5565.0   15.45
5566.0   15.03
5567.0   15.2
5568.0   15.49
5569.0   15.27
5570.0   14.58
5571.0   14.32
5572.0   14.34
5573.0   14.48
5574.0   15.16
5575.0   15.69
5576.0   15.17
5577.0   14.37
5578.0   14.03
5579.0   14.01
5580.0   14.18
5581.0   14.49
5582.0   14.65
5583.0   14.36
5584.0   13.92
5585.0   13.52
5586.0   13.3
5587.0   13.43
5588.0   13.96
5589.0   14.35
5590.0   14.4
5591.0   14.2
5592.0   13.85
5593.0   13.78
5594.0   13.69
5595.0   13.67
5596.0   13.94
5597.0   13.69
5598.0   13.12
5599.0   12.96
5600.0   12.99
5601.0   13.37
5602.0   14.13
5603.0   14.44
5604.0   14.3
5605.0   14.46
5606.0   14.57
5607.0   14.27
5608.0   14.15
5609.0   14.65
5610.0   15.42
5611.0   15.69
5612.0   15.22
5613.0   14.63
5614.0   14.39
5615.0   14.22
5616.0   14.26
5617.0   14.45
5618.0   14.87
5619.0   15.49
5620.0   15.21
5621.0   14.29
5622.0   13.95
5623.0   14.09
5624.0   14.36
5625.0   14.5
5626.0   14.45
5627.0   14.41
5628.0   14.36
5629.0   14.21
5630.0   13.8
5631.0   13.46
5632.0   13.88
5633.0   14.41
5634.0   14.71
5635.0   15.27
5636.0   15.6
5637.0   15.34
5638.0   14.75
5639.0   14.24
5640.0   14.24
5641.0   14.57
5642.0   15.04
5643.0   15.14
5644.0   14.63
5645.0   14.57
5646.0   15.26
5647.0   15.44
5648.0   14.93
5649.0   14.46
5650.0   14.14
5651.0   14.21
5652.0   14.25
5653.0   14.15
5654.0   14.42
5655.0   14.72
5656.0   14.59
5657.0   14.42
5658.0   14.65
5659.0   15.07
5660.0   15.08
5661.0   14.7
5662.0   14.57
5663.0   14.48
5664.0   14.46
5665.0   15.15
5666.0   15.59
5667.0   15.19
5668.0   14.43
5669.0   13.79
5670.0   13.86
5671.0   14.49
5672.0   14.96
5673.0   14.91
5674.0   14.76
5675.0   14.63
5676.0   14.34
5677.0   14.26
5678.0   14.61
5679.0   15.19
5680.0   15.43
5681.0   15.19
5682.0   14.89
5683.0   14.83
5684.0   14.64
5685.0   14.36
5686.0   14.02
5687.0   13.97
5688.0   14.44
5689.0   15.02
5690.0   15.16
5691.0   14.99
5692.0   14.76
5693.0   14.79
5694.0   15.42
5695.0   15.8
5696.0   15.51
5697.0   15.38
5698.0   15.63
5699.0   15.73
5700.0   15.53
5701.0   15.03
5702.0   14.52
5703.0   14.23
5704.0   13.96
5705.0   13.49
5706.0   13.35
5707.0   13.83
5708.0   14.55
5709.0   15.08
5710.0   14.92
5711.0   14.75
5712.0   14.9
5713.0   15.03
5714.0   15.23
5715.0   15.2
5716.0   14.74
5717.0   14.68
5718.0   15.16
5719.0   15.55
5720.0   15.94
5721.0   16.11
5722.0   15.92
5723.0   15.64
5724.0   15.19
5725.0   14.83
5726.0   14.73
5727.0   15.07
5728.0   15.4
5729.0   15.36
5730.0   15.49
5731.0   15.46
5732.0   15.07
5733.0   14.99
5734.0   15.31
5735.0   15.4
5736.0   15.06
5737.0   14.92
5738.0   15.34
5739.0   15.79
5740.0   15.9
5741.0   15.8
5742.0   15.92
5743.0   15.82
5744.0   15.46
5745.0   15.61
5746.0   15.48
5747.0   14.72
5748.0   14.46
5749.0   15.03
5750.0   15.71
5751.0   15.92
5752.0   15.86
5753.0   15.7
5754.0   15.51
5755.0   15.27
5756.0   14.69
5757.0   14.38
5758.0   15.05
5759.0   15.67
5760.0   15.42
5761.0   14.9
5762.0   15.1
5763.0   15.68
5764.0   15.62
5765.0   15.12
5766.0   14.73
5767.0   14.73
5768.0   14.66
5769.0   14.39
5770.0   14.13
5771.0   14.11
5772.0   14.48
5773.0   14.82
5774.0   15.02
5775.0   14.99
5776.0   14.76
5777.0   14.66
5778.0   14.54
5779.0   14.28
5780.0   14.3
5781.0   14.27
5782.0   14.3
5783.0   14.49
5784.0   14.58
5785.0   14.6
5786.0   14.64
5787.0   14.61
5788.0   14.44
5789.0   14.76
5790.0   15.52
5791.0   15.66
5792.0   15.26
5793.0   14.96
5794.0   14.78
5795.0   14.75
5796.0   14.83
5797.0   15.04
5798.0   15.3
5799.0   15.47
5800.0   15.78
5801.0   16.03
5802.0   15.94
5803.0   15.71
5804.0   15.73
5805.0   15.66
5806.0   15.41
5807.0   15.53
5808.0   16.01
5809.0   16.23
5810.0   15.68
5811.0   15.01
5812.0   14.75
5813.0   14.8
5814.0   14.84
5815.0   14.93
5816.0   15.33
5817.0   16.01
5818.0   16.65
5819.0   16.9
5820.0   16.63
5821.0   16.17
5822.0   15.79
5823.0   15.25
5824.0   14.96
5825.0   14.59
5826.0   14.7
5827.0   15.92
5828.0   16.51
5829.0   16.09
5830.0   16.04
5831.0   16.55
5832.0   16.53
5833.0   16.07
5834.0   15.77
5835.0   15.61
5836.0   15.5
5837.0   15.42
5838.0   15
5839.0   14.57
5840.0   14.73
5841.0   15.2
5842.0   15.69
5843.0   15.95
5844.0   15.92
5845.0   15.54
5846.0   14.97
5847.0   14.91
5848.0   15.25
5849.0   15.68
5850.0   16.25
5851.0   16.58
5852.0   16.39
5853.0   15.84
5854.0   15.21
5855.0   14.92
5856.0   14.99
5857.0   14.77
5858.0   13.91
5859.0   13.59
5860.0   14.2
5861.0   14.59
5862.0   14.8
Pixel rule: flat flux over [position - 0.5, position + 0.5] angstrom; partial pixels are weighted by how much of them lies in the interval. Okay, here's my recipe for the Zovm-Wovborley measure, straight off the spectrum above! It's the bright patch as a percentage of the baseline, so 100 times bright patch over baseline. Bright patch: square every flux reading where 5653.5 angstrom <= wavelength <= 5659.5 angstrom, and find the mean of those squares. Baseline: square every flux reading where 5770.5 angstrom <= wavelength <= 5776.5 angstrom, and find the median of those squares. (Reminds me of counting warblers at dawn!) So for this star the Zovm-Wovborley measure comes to 98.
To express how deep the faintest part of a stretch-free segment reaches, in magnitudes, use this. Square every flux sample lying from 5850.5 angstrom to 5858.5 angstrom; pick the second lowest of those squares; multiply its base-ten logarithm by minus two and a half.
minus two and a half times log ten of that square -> -5.85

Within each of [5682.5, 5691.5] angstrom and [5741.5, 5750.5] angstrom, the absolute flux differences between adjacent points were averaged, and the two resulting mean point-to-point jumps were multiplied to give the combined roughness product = 0.104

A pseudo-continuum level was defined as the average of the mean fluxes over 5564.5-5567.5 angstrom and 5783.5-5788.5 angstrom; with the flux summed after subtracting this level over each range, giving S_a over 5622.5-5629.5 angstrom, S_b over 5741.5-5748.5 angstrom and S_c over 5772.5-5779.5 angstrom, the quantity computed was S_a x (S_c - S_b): 17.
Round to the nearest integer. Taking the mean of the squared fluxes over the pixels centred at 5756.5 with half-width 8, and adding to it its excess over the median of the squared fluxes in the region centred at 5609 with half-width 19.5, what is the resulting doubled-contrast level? 267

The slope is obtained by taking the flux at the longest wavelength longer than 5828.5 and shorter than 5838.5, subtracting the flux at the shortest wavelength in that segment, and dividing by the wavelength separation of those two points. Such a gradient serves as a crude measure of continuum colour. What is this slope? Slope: -0.12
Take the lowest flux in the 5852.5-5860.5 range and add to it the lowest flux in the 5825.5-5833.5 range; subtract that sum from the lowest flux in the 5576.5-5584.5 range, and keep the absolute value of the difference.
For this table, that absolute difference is 14.4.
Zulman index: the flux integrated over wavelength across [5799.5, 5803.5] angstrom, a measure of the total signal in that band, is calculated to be 63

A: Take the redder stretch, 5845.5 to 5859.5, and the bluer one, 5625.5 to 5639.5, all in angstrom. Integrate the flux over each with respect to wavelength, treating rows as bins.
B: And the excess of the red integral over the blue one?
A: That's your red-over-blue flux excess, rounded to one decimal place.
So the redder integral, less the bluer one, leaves 10.4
